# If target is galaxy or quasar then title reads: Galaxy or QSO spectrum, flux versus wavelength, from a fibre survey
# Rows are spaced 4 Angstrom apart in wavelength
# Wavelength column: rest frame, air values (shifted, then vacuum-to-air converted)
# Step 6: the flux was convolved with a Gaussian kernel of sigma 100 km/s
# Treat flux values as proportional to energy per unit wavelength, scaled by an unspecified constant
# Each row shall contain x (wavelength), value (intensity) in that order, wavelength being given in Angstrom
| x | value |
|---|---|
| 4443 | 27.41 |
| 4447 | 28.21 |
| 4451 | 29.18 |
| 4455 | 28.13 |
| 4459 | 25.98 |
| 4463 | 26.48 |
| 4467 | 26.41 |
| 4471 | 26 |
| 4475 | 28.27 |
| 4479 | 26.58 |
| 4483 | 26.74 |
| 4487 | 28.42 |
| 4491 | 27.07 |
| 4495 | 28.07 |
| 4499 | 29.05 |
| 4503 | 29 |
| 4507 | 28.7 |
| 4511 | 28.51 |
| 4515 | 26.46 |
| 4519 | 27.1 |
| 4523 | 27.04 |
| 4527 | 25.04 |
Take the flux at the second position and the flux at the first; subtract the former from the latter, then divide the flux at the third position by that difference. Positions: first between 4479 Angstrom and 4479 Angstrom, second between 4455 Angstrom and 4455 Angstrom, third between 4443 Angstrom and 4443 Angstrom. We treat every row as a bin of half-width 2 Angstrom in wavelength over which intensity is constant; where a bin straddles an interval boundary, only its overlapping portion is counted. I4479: -18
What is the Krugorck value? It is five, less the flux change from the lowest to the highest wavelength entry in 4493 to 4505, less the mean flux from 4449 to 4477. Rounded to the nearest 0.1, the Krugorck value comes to -23.1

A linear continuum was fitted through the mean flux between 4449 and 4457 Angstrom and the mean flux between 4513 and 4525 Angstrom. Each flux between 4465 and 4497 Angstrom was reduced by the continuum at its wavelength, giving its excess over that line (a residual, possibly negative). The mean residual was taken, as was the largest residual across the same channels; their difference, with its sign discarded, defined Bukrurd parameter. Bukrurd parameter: 1.4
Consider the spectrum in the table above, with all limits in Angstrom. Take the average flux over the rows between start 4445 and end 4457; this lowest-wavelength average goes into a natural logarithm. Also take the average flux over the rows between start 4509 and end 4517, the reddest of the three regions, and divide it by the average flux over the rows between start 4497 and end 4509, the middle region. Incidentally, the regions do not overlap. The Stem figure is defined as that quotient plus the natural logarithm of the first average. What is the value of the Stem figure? 4.30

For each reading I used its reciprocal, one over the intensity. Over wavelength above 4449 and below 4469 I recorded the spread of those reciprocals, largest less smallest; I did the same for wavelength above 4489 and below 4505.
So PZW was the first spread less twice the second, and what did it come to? -0.001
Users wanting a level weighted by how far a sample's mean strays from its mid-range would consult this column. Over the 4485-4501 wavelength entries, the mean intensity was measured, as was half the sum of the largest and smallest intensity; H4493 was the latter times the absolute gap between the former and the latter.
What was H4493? 3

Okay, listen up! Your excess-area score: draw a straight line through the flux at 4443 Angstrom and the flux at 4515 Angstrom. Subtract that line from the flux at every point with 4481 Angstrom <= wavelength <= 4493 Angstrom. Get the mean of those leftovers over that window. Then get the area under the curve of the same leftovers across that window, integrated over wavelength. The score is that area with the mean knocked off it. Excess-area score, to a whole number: 6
